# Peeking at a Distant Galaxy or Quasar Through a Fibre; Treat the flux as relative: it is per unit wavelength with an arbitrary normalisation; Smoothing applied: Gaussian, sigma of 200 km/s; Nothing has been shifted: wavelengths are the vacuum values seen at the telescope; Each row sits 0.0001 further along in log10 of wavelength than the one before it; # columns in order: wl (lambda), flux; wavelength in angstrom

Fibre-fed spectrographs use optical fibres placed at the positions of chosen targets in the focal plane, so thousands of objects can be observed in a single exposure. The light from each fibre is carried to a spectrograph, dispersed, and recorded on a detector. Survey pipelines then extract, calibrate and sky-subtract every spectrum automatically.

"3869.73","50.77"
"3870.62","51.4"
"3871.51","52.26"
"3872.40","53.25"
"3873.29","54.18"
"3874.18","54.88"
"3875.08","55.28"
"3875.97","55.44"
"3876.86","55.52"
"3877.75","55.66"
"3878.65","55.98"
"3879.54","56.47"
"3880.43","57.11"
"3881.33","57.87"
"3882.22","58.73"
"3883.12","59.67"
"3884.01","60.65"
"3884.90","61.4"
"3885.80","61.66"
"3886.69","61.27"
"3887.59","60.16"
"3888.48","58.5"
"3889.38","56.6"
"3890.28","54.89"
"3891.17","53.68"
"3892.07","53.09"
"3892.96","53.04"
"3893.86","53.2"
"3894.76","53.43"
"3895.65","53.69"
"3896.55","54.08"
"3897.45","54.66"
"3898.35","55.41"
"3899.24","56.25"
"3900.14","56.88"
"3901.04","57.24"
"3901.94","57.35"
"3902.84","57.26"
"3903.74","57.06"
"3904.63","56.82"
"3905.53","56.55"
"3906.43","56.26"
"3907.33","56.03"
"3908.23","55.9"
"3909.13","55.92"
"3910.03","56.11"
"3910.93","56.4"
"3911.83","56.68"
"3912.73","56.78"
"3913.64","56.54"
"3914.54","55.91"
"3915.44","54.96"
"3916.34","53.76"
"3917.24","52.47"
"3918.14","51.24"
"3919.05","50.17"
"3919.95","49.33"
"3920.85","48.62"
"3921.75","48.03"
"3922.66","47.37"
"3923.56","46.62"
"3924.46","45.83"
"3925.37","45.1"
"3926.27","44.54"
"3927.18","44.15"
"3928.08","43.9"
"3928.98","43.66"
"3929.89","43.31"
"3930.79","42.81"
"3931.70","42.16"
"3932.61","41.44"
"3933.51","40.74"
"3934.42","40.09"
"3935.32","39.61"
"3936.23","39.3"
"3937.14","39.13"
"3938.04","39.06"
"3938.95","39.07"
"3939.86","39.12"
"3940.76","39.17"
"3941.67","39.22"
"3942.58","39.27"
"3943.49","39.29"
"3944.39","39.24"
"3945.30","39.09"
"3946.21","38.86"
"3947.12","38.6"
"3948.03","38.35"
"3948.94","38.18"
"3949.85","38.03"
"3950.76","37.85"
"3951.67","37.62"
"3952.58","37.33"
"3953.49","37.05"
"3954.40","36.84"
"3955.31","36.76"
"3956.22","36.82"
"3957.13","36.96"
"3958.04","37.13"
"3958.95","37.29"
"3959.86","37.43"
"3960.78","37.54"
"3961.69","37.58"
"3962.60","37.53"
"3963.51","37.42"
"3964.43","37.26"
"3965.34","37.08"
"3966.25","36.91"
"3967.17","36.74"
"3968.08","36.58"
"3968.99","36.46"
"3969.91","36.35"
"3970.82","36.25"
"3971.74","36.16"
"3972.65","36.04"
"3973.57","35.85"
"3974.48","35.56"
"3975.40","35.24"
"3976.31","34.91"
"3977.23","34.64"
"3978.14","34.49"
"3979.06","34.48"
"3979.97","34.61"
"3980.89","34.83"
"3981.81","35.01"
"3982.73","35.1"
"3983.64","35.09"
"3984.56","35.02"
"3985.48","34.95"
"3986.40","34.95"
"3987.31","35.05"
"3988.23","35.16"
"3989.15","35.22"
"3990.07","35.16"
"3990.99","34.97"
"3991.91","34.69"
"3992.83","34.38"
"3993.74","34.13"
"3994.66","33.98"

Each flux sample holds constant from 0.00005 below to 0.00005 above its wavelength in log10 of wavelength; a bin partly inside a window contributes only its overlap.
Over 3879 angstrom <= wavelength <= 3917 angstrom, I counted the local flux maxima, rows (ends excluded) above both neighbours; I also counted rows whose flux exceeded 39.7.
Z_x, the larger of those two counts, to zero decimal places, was 42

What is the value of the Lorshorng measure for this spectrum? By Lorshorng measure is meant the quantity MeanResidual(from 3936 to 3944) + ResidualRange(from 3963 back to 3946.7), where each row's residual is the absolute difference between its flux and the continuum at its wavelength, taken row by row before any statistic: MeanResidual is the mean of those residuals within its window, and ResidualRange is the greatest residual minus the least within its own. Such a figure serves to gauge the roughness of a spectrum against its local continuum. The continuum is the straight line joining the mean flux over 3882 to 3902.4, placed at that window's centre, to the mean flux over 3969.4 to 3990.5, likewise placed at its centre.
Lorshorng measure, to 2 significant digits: 8.6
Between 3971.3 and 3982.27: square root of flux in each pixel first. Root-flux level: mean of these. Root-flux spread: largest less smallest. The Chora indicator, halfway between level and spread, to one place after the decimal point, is 3.0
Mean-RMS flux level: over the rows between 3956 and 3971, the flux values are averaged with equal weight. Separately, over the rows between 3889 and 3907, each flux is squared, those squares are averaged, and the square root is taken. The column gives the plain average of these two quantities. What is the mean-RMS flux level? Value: 46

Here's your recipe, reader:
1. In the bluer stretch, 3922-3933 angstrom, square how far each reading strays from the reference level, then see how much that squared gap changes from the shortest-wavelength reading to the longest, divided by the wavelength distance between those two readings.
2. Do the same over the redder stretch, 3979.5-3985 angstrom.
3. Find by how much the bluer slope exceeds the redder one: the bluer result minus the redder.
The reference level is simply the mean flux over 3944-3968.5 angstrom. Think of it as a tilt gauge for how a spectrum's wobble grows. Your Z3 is -8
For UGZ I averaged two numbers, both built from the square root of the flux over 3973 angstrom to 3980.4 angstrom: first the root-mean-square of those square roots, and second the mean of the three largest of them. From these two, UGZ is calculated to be 5.9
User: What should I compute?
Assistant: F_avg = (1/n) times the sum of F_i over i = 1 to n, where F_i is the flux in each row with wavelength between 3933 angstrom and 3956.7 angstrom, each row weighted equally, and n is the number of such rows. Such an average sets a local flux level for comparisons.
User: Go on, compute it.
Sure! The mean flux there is 39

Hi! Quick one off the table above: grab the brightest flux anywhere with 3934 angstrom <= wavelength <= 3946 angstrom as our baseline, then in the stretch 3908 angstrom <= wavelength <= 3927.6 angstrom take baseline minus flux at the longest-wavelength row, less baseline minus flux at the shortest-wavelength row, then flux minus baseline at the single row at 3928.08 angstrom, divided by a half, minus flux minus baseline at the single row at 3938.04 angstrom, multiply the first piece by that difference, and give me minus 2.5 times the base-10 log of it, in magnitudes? -5.02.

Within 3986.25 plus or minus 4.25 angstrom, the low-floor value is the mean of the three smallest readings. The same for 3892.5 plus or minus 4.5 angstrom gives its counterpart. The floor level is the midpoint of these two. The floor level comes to 44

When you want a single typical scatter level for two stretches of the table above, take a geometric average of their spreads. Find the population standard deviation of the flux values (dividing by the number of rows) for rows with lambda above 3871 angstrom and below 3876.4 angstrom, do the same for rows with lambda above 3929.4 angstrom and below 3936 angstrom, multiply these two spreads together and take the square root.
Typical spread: 1.21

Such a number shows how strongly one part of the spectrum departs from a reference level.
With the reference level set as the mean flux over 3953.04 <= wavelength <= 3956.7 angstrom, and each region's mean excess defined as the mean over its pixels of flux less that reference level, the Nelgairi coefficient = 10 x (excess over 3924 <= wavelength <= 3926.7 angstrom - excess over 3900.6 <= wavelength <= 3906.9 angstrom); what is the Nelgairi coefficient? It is -118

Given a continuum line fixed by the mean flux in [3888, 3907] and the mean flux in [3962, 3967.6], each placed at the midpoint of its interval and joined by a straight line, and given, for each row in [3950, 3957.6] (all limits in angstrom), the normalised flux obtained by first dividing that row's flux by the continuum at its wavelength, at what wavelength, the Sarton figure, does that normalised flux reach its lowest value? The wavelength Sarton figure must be 3953.49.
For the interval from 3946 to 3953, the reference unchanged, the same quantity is 3948.03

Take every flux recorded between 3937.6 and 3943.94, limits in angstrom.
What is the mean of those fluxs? 39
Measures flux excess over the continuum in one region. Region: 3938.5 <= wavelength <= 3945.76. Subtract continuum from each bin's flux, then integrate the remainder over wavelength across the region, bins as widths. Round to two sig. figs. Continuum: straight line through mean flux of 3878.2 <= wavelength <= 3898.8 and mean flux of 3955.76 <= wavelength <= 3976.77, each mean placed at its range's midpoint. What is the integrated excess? -27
